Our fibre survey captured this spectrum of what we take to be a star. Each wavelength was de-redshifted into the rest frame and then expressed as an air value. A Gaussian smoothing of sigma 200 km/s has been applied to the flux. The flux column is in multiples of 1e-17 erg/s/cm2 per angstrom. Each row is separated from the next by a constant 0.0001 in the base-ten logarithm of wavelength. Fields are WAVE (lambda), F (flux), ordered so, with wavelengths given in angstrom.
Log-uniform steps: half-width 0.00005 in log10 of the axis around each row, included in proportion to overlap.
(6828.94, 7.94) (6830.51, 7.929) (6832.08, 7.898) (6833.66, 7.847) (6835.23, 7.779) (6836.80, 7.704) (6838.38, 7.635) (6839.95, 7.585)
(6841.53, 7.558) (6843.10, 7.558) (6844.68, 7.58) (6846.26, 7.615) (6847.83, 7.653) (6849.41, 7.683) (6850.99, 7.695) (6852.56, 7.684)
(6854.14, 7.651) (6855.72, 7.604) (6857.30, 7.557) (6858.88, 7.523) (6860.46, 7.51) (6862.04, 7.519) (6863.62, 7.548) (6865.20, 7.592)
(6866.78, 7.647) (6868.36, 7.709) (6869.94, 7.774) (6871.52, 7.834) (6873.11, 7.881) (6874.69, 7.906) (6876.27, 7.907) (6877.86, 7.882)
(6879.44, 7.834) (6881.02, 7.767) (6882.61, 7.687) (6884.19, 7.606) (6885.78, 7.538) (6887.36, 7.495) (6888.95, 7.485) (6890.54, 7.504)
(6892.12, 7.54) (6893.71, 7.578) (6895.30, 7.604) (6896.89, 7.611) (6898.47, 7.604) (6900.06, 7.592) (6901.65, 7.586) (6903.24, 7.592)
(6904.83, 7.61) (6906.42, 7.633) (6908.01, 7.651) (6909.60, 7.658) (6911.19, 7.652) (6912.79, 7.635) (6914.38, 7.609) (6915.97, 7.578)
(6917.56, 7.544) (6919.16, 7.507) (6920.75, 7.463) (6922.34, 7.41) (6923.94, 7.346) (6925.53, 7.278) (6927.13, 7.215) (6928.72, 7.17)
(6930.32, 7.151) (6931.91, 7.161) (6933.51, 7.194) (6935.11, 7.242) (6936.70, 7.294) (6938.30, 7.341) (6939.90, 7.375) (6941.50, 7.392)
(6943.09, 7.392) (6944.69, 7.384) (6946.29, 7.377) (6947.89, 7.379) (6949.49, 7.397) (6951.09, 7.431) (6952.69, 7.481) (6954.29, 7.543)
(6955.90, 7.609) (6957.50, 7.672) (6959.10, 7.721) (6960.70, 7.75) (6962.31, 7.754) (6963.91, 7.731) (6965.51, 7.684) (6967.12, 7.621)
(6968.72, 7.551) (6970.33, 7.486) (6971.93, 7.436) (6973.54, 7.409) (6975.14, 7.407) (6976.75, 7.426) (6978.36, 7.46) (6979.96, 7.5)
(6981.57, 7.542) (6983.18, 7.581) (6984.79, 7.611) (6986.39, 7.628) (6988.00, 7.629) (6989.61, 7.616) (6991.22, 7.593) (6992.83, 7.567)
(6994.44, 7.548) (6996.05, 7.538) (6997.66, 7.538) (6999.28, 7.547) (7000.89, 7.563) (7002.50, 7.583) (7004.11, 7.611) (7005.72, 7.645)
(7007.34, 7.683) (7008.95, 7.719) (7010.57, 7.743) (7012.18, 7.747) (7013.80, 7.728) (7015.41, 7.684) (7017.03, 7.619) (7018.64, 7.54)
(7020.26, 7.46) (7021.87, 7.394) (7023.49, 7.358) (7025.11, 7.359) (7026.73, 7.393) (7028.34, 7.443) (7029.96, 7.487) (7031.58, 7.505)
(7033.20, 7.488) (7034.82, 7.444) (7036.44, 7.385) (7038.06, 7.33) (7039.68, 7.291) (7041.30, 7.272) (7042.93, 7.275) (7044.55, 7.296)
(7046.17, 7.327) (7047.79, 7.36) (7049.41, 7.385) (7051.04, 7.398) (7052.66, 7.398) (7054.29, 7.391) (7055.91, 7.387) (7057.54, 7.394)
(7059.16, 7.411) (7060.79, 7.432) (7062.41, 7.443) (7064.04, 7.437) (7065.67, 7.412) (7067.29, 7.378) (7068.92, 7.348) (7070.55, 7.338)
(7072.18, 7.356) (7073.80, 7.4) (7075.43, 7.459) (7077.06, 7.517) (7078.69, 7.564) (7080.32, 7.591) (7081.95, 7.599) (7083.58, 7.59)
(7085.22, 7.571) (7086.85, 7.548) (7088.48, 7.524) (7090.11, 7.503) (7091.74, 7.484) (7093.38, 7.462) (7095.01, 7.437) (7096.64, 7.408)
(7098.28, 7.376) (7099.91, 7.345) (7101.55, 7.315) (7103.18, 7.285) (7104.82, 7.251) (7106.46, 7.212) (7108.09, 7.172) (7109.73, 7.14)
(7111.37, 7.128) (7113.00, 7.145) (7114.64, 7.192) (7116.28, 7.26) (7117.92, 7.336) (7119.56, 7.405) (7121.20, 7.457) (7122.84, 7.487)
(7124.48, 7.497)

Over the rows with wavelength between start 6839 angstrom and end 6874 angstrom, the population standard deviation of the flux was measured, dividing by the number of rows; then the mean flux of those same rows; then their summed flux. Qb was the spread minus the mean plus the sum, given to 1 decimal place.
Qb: 160.4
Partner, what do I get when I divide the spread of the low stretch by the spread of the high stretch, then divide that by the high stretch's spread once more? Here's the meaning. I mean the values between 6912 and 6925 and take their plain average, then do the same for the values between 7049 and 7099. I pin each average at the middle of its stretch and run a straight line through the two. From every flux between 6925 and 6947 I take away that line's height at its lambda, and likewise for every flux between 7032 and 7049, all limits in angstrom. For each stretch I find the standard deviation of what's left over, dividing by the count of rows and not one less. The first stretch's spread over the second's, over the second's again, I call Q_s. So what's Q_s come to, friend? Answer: 20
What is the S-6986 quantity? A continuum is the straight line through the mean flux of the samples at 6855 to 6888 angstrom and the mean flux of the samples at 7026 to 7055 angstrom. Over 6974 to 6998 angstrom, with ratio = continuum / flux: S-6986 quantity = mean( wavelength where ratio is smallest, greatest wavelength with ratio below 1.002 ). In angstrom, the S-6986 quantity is 6992.8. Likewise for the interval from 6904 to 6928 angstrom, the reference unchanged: 6912.0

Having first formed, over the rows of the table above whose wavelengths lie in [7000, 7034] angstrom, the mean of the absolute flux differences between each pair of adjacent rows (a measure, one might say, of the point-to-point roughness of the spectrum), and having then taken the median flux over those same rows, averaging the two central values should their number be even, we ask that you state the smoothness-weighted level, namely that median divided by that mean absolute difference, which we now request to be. 205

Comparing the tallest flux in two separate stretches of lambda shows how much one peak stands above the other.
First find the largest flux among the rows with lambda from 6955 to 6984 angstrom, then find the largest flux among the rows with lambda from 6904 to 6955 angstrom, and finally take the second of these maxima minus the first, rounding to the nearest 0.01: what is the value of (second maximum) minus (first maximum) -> -0.10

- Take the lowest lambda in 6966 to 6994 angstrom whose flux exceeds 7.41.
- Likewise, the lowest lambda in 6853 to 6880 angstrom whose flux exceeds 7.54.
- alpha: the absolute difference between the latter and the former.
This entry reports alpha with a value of 113.0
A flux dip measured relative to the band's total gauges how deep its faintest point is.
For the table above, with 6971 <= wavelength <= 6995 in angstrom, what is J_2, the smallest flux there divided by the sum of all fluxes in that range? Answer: 0.0656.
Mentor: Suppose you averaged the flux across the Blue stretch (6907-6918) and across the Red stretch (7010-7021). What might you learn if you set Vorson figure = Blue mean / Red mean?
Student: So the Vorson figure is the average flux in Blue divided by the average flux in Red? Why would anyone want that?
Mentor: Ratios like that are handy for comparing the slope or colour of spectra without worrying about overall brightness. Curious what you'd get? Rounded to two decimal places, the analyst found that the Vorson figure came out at 1.00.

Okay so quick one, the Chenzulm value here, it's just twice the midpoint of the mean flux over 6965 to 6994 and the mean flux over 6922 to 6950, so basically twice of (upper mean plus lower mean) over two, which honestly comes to 14.8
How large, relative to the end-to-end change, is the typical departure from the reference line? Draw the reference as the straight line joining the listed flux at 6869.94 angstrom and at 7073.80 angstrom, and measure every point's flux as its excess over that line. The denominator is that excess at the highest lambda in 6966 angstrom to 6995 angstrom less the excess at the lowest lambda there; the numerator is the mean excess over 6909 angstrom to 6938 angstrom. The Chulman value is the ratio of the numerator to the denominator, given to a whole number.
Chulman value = 12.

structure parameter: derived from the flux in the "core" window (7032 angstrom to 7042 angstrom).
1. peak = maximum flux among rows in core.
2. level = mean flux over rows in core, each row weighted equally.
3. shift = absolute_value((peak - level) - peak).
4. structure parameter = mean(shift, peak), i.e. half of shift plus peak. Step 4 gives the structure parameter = 7.43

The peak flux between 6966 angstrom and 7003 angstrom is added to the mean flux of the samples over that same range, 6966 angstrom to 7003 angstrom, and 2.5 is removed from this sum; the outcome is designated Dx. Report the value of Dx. 12.7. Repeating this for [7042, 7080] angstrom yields 12.5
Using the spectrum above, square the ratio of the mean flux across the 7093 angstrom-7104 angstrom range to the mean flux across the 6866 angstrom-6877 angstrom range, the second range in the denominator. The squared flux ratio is 0.89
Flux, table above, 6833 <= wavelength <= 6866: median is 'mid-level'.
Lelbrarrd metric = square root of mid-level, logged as 2.758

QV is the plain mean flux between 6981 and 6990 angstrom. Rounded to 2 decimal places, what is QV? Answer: 7.60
